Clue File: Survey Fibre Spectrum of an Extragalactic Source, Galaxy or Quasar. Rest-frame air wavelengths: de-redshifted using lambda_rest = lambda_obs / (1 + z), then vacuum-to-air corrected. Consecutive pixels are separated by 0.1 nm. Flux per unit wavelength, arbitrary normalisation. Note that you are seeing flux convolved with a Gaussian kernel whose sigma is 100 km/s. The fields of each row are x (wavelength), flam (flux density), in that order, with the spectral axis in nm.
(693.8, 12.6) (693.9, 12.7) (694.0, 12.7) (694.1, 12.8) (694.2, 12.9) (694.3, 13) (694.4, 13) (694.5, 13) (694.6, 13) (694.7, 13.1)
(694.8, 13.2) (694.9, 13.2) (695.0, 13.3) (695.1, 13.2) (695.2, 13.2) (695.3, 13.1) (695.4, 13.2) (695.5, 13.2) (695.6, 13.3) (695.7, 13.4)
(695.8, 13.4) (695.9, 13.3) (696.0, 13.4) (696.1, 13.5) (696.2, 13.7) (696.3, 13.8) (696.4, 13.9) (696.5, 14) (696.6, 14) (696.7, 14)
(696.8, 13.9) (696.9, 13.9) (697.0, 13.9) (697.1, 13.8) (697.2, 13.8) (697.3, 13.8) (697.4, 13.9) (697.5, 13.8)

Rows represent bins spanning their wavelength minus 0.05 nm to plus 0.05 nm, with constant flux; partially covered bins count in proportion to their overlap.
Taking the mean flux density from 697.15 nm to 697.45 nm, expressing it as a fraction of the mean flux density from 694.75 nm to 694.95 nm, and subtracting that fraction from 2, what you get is 0.95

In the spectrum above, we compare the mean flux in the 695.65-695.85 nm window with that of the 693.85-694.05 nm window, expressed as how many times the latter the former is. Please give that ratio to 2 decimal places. 1.06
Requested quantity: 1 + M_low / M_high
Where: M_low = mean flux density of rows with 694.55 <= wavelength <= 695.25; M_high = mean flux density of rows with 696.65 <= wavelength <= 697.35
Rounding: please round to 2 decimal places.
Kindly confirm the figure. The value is 1.95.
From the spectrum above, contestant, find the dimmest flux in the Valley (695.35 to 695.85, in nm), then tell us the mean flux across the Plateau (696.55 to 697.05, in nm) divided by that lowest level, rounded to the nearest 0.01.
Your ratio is 1.06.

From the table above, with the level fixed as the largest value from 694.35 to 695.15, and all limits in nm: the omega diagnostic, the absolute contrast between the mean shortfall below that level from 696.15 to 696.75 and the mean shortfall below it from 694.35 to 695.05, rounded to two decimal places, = 0.79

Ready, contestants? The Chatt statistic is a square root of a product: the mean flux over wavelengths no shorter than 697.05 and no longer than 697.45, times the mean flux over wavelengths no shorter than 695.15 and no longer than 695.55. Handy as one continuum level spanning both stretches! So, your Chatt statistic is 13.5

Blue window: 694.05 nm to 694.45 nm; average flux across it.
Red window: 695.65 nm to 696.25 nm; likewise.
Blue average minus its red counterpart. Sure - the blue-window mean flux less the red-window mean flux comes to -0.5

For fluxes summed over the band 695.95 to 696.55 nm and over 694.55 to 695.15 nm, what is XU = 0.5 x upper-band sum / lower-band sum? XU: 0.521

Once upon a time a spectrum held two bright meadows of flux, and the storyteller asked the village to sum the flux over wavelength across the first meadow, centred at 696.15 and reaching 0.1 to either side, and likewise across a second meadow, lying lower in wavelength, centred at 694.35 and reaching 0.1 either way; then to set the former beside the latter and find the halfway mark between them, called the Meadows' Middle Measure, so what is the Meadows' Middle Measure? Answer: 2.66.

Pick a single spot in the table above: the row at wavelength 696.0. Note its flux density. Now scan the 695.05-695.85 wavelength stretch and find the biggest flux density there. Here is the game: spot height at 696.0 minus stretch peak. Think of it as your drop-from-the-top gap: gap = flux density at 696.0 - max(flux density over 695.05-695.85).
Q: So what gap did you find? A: 0.0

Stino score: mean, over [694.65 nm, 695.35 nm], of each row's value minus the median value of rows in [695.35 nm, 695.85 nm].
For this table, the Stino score -0.1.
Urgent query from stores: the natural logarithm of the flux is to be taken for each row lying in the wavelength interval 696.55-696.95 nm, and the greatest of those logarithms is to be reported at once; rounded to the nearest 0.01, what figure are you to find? 2.64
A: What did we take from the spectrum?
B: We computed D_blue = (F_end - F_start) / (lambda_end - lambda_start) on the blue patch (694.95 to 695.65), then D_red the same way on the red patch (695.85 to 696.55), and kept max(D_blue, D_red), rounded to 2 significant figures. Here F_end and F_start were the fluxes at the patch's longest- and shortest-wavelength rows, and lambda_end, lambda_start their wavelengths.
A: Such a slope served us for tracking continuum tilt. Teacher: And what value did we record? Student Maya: 1.2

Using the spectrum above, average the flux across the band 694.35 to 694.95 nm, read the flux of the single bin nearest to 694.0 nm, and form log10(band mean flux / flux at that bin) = 0.013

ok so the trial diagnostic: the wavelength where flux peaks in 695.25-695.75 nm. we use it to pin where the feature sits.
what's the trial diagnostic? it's 695.7 nm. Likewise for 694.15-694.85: 694.8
